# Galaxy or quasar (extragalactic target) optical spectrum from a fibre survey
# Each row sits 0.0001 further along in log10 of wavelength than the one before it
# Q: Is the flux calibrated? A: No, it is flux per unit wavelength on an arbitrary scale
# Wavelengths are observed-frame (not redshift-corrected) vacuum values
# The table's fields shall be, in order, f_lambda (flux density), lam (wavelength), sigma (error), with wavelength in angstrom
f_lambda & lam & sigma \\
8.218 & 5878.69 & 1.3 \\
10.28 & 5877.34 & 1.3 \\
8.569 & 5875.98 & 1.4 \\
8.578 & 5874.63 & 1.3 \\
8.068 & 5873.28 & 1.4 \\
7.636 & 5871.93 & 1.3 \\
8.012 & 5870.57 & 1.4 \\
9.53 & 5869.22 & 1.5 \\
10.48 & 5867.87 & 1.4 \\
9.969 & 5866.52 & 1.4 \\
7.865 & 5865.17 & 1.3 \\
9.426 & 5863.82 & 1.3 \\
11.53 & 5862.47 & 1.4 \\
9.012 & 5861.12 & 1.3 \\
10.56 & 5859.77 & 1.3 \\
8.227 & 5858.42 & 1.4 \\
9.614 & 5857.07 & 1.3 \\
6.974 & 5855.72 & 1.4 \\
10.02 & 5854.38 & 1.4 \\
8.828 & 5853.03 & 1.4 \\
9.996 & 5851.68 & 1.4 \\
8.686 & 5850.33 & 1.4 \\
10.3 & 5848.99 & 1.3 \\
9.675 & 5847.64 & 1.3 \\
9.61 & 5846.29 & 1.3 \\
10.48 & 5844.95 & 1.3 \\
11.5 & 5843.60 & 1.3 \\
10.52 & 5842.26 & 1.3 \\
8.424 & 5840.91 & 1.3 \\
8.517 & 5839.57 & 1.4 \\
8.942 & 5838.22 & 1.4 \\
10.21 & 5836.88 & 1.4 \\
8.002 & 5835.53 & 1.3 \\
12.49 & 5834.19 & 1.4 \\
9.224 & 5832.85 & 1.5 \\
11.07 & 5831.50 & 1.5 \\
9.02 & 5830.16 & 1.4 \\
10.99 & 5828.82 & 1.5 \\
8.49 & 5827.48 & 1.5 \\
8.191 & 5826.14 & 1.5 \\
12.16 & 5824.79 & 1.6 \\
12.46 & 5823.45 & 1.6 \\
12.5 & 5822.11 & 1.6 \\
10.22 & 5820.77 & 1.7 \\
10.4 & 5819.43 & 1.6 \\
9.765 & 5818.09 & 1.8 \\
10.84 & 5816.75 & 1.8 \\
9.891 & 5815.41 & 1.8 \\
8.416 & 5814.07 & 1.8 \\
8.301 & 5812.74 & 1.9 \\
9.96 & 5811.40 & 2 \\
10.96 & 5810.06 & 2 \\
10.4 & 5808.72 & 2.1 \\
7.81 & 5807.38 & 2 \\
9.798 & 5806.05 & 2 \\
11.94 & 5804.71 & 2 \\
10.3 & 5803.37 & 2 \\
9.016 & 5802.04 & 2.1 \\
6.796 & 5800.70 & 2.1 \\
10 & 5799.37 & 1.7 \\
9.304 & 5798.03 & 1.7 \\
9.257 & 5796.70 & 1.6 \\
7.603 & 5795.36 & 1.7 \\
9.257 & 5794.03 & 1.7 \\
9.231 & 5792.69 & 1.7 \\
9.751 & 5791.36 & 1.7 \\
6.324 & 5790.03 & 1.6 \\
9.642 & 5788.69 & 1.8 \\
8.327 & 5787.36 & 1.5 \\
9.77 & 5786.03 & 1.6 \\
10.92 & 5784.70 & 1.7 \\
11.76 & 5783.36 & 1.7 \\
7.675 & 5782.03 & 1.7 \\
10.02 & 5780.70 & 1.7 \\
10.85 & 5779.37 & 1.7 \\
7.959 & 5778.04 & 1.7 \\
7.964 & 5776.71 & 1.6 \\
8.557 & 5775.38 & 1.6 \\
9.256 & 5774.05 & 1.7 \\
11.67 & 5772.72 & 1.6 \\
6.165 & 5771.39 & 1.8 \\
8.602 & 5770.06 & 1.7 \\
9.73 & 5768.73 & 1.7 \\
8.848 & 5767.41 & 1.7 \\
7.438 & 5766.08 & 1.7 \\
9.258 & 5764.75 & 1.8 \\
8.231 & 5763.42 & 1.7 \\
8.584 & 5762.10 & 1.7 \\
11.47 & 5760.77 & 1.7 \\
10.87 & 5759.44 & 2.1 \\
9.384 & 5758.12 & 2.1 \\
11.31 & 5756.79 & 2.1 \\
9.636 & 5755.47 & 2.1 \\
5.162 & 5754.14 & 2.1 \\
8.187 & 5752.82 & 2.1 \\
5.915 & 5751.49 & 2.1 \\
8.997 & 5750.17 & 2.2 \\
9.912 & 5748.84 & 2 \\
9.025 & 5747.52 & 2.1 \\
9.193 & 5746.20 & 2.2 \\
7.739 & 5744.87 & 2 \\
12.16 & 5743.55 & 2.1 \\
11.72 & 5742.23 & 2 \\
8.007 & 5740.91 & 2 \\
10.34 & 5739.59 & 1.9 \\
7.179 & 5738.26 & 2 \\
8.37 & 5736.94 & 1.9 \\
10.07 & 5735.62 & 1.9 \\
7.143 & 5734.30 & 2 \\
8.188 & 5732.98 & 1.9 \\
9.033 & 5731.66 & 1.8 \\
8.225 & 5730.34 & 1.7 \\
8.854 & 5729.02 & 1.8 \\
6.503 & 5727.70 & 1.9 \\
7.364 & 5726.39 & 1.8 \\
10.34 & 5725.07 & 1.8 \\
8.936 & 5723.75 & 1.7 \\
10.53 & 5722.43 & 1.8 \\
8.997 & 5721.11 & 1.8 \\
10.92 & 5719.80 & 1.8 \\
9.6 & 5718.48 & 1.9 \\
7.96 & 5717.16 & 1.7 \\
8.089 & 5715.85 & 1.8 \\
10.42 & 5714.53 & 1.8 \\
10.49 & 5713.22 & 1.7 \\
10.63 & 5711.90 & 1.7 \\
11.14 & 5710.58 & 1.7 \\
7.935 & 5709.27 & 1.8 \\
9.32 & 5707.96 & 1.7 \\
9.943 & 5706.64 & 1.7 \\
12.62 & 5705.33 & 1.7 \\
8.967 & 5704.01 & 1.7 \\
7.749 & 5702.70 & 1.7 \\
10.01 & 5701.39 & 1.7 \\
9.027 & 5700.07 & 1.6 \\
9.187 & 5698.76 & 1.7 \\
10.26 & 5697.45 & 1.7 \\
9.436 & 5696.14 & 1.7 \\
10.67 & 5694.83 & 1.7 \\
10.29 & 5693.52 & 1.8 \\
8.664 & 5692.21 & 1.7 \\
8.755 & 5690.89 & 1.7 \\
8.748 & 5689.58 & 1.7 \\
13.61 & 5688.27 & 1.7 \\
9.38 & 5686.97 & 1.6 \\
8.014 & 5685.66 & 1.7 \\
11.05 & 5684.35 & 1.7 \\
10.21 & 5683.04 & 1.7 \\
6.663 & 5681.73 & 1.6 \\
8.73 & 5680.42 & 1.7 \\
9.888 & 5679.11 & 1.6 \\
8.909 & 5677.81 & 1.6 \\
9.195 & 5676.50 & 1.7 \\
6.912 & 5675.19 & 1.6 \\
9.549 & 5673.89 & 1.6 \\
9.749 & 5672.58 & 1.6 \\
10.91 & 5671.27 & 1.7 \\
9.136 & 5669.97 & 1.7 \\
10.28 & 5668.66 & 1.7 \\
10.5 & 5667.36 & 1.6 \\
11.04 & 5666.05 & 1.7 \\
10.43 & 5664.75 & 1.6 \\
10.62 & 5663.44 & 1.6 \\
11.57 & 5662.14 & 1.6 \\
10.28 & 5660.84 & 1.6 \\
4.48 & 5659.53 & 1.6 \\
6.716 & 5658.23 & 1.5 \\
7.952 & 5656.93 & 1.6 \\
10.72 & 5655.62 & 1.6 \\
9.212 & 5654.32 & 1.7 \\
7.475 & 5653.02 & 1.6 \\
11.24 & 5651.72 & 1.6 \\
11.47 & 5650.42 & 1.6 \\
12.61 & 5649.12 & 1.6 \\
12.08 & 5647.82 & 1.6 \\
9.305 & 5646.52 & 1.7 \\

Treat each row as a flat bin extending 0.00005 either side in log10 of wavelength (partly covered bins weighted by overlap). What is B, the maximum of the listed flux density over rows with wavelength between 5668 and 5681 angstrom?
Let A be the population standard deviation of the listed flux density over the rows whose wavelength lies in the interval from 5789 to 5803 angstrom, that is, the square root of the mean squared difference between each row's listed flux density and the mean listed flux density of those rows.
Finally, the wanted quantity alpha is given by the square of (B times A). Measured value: 174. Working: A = 1.21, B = 10.91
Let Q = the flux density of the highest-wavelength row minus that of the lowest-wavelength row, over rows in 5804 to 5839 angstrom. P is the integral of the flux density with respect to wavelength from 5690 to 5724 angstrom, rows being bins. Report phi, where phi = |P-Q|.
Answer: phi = 331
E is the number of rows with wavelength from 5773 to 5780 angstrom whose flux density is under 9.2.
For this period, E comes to 3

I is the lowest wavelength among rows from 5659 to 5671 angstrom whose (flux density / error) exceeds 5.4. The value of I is 5660.84 angstrom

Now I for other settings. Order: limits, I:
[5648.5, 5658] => 5649.12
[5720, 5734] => 5722.43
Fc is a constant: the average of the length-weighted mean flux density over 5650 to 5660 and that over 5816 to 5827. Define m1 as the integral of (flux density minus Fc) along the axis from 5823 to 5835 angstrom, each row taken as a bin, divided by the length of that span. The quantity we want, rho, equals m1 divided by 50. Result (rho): 0.013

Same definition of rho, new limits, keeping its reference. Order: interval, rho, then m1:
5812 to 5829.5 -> 0.010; 0.48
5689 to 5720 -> -0.002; -0.12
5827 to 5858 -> -0.002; -0.09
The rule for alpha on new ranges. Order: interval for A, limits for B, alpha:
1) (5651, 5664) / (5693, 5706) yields 764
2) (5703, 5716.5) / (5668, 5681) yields 219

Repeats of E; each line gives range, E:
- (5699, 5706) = 3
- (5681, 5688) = 2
